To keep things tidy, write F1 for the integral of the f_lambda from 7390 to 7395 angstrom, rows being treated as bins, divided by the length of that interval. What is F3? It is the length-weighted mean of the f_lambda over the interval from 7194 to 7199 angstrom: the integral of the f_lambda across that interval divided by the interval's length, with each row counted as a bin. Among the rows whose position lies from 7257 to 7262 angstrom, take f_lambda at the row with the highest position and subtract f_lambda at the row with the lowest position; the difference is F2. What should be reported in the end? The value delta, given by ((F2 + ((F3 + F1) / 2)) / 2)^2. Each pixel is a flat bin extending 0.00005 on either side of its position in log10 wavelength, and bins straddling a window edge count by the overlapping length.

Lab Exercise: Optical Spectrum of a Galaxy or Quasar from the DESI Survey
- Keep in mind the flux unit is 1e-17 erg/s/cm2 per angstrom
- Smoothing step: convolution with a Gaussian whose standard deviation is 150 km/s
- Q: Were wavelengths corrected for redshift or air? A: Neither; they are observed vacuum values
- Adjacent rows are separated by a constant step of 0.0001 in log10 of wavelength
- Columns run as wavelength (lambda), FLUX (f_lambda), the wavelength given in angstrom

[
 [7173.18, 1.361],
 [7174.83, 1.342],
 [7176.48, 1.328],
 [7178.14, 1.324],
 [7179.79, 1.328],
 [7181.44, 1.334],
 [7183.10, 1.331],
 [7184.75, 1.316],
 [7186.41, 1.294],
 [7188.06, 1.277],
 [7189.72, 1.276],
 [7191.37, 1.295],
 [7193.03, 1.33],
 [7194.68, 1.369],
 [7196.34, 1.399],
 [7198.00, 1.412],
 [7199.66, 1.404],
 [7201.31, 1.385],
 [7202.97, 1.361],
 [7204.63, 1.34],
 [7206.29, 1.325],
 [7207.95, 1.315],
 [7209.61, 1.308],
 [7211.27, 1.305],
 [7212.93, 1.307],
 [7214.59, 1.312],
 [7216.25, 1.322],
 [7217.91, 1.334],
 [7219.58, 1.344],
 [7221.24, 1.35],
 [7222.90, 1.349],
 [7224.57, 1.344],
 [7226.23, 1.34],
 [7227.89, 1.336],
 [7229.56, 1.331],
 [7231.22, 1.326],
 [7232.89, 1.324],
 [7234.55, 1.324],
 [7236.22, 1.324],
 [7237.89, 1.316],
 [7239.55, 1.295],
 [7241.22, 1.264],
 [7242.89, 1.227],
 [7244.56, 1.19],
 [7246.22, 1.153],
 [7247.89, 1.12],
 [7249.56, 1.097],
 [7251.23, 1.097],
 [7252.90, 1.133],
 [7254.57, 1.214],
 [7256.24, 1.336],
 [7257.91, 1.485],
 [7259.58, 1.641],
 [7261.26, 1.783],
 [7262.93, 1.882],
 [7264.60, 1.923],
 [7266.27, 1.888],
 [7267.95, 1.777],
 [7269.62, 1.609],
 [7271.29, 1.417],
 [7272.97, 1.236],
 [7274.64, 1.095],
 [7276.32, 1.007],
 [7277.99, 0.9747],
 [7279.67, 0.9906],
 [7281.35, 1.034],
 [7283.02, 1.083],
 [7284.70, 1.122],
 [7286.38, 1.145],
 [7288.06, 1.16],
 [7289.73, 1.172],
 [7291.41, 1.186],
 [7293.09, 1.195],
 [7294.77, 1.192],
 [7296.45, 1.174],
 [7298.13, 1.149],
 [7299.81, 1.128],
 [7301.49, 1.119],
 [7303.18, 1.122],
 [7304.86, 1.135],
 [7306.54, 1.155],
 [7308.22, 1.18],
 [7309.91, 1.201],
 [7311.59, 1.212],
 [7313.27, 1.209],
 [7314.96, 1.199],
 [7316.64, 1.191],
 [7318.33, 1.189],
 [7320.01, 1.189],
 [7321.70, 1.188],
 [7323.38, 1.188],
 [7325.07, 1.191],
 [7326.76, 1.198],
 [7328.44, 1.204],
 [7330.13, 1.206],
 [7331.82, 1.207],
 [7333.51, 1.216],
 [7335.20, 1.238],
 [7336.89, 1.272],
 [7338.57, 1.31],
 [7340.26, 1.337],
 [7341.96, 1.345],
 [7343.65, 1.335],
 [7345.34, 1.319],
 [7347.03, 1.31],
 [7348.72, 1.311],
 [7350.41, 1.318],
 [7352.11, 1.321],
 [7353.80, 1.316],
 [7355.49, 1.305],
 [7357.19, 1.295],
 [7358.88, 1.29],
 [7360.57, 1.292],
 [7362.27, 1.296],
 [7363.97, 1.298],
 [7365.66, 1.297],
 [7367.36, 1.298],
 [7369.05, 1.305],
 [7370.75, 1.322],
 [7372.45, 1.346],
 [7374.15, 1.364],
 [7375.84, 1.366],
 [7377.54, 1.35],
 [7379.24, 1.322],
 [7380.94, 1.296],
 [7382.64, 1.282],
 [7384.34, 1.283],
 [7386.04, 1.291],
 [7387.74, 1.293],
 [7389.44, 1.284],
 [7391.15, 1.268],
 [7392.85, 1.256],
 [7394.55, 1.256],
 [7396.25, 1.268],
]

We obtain 0.660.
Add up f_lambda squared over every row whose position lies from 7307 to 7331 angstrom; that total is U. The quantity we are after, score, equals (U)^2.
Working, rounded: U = 20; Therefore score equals 401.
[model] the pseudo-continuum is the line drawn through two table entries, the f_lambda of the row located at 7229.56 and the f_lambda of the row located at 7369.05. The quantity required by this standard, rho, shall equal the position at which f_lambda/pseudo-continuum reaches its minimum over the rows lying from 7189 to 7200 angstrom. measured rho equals 7189.72 angstrom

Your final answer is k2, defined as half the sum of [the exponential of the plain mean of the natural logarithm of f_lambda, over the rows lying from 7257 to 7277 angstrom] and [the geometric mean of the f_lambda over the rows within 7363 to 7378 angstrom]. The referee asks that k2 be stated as 1.43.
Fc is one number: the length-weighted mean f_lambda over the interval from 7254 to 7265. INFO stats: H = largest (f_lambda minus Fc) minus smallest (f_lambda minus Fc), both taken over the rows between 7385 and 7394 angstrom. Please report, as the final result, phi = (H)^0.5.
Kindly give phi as 0.19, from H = 0.037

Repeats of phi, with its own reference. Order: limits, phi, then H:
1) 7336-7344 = 0.27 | 0.073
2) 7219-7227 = 0.10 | 0.010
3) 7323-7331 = 0.13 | 0.018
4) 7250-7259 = 0.62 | 0.388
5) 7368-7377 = 0.25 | 0.061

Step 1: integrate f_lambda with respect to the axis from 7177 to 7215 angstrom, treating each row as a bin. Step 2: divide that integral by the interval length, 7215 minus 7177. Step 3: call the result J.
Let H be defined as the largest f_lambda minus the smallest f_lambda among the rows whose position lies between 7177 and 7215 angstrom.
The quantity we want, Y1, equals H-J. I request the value -1.20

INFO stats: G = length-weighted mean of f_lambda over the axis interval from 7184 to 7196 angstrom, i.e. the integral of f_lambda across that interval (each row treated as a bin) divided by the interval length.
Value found 1.31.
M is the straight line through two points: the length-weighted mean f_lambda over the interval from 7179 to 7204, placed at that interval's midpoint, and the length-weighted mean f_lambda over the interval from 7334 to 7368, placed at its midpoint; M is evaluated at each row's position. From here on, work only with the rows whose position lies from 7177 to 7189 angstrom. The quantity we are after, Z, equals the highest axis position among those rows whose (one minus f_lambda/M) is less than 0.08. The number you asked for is 7188.06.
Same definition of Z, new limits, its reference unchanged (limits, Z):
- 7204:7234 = 7232.89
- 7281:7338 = 7336.89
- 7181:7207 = 7206.29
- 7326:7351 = 7350.41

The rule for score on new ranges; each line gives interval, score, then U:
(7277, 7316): 902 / 30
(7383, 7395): 130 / 11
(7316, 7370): 2657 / 52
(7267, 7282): 210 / 14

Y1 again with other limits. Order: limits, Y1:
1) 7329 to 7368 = -1.15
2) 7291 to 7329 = -1.08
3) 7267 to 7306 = -0.38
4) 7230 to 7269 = -0.57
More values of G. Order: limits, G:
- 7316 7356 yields 1.26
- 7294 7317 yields 1.17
